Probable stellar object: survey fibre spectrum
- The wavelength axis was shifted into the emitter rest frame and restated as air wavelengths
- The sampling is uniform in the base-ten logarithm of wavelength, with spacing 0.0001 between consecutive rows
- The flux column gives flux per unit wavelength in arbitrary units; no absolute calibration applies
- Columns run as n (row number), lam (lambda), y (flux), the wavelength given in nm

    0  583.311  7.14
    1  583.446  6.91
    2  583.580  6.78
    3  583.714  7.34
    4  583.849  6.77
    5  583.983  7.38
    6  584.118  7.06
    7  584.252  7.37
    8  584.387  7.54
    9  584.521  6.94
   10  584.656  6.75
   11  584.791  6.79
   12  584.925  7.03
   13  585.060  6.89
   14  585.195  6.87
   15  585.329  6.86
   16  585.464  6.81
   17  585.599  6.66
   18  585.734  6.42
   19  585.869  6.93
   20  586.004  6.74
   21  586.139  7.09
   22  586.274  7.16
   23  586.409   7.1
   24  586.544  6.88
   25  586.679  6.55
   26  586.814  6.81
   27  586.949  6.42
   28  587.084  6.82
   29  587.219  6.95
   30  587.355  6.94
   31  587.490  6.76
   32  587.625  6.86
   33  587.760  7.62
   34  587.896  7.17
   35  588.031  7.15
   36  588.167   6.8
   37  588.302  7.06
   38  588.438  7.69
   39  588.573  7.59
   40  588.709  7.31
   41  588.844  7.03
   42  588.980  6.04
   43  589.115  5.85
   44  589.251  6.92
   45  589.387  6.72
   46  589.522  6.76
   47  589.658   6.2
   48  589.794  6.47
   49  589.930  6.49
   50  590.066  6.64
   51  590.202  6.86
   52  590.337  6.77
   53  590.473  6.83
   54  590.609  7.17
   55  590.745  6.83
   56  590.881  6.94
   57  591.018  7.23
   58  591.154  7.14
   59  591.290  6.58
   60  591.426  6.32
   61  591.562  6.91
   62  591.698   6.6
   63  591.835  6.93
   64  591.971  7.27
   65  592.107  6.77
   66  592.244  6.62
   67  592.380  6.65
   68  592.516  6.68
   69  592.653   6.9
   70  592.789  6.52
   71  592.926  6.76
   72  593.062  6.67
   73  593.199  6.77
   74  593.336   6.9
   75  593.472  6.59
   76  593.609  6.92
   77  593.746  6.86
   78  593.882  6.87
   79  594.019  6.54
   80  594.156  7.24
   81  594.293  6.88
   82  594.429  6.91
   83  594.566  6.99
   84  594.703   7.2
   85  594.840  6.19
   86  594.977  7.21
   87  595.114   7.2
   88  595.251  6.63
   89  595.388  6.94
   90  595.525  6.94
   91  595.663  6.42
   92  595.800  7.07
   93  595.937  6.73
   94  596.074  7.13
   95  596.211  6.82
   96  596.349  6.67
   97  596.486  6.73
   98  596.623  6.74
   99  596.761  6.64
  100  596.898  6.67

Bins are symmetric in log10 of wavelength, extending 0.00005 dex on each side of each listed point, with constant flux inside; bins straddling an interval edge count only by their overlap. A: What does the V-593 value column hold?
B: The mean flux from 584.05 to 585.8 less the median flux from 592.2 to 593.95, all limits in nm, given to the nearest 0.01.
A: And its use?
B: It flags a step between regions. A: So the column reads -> 0.16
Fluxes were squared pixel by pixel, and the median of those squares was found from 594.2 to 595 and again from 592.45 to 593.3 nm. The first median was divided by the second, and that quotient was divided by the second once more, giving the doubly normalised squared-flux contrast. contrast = 0.0237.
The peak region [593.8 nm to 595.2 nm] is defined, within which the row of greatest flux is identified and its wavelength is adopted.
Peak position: 594.156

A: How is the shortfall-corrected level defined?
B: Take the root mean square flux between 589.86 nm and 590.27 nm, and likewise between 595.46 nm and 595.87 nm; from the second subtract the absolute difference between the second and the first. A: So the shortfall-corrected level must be 6.67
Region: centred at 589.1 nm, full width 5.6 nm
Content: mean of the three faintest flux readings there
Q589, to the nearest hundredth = 6.03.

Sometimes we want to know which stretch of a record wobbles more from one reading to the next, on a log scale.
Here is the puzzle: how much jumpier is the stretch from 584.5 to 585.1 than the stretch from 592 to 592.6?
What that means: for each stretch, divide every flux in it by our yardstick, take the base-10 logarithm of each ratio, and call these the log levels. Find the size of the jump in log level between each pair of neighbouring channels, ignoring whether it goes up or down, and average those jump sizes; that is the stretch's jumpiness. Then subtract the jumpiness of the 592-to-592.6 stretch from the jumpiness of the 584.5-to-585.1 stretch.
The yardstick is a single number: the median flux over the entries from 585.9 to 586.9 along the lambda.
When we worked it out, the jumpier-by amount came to 0.005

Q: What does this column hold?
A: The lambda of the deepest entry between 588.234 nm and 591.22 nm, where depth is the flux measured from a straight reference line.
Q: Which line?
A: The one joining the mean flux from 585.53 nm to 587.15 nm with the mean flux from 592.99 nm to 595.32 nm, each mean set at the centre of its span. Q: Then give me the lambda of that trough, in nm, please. 589.115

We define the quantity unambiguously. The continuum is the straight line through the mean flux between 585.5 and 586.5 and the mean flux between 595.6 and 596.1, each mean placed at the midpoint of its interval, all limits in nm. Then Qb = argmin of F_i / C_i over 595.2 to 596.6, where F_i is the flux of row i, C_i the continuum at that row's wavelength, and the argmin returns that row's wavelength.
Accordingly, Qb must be 595.663 nm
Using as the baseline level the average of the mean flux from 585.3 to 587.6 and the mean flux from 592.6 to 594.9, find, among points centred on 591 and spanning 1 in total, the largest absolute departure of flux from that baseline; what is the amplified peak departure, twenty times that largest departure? 10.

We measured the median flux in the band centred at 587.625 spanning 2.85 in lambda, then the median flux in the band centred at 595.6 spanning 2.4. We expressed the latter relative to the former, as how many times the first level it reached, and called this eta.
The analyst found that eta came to 0.99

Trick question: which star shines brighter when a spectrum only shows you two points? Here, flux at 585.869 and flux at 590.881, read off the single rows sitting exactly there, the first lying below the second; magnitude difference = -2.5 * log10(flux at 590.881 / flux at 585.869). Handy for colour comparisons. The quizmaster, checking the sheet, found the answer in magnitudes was 0.00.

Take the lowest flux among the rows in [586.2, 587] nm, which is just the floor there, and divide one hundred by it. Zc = 15.6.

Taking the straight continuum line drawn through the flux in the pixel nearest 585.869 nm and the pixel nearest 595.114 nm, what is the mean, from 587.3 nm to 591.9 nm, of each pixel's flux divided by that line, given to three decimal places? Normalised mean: 0.974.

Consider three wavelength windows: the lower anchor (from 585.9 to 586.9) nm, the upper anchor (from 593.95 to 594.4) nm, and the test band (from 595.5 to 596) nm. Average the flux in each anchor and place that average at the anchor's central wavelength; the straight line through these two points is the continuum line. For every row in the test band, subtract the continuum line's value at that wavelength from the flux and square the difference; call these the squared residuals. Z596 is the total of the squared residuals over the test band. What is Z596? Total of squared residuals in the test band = 0.28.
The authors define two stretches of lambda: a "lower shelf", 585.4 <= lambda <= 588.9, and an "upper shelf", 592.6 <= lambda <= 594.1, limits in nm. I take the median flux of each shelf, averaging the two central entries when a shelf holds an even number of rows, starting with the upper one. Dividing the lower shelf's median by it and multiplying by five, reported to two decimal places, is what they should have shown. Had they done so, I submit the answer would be 5.12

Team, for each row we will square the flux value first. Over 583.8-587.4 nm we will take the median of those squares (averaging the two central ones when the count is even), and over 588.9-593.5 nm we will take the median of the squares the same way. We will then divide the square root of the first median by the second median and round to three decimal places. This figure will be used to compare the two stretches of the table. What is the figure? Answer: 0.151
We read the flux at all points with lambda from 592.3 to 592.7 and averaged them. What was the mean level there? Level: 6.74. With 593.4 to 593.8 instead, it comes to 6.79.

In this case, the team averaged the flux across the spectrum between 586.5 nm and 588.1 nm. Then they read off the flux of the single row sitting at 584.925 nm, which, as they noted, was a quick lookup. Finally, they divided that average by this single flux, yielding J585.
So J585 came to 0.98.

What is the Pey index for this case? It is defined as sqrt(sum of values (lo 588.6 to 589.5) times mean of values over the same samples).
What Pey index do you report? 16.3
